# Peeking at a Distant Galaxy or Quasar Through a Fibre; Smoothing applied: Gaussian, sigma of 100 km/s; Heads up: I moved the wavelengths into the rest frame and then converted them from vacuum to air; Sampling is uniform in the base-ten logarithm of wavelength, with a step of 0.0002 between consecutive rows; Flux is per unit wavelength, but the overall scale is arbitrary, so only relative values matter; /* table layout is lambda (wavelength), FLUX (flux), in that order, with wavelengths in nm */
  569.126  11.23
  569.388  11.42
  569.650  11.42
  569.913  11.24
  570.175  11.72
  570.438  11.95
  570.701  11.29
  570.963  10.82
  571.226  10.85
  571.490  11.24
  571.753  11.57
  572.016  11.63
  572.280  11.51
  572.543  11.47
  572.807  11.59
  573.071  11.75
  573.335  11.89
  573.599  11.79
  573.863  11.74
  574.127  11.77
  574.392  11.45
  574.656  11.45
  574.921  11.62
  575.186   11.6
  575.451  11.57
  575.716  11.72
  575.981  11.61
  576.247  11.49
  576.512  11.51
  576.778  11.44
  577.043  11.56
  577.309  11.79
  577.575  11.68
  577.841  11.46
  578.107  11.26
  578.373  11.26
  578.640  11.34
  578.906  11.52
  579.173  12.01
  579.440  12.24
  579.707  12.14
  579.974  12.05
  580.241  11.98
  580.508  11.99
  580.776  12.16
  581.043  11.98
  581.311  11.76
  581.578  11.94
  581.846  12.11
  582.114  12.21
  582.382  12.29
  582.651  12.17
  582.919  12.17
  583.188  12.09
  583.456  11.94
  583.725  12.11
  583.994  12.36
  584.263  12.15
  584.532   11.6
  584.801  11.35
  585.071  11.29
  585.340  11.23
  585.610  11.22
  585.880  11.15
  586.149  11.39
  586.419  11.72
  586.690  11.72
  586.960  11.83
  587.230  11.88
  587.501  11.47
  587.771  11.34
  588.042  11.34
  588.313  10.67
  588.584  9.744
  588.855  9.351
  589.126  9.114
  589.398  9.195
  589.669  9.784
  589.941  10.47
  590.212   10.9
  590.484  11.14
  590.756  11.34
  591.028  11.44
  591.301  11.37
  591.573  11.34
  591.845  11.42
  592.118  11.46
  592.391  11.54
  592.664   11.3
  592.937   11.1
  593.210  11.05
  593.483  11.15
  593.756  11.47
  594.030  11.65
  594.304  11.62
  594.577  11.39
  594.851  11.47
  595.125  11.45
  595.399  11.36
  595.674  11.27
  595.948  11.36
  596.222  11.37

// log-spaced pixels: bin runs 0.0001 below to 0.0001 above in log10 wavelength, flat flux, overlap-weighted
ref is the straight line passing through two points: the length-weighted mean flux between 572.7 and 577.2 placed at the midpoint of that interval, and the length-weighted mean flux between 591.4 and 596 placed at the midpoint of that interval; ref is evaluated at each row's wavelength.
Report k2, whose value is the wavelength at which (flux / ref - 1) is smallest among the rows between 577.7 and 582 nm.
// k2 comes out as 578.107 nm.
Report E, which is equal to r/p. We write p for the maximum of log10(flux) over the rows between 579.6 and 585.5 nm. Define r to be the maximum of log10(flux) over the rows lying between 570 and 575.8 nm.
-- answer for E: 0.99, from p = 1.092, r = 1.08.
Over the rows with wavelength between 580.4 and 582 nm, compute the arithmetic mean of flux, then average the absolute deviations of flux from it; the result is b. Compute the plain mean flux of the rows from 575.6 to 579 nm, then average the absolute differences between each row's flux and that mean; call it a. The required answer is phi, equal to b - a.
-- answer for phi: -0.03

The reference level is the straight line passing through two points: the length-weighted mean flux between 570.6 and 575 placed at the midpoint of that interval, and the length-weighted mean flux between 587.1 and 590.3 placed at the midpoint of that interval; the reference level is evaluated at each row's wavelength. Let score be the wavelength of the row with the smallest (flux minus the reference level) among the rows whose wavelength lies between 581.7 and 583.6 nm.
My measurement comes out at 583.456 nm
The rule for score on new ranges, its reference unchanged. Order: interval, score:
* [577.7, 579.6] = 578.107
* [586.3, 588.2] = 587.771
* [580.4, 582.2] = 581.311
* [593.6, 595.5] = 594.577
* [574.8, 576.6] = 576.247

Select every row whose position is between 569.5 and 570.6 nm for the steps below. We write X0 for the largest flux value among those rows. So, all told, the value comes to 11.95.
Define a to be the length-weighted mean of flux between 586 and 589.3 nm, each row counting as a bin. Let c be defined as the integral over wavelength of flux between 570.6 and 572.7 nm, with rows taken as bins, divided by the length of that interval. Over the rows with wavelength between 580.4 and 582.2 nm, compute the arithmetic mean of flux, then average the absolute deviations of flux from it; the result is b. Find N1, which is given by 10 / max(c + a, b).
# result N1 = 0.45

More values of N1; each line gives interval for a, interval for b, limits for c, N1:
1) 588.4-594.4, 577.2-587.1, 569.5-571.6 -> 0.45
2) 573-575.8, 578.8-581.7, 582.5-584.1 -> 0.42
